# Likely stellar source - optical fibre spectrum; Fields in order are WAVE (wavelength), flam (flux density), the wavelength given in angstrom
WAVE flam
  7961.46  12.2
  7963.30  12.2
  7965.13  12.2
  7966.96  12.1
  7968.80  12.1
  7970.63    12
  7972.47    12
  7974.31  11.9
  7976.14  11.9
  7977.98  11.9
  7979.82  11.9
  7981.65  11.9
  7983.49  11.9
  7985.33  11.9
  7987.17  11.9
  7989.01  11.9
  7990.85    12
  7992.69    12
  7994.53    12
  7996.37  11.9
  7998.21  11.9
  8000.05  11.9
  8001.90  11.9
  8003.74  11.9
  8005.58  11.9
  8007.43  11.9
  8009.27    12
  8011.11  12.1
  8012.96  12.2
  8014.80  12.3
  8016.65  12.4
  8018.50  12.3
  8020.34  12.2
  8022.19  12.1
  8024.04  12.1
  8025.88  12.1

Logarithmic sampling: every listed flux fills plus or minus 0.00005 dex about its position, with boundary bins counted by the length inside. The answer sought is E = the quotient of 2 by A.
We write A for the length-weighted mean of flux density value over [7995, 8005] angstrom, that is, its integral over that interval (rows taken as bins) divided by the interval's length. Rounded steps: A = 11.9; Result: 0.168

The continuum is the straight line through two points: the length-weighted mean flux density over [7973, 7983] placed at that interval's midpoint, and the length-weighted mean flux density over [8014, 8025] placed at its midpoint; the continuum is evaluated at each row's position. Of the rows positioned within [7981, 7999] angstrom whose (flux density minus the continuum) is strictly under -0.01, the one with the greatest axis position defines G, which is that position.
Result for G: 7998.21 angstrom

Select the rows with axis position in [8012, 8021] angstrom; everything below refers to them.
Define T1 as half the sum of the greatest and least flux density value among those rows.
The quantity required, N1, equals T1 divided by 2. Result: 6.15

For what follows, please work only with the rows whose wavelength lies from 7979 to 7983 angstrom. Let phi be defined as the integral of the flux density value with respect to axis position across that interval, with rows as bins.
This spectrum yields 47.7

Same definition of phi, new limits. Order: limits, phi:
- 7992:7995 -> 36.0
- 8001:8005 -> 47.7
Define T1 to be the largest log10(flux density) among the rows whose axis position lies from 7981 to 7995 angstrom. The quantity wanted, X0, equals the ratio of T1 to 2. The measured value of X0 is 0.540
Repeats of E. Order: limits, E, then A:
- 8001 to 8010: 0.168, 11.9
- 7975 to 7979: 0.168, 11.9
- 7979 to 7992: 0.168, 11.9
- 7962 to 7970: 0.165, 12.1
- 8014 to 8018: 0.162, 12.3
